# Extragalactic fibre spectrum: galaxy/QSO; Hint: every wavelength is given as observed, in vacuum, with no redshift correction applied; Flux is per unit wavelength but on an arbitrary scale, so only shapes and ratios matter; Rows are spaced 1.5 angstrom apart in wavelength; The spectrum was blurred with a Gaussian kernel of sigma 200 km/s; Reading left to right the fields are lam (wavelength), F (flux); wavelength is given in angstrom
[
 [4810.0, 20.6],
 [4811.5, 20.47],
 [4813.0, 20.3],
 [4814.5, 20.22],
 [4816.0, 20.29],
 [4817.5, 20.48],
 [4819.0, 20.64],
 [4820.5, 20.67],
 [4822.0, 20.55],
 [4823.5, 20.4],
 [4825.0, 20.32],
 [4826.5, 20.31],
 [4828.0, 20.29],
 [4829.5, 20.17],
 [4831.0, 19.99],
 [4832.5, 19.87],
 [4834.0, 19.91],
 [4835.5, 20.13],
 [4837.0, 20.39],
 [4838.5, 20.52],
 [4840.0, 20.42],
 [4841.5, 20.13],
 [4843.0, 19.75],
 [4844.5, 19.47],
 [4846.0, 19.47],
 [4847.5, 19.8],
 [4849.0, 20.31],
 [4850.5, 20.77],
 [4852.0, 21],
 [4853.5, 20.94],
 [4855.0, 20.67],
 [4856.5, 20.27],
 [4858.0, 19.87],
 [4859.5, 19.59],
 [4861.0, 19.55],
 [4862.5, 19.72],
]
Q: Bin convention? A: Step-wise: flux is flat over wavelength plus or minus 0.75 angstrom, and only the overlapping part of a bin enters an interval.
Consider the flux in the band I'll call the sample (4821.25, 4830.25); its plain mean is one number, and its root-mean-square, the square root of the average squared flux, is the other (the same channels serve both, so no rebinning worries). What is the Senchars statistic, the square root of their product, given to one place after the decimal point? 20.3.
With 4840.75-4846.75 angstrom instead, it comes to 19.7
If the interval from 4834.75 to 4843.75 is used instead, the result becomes 20.2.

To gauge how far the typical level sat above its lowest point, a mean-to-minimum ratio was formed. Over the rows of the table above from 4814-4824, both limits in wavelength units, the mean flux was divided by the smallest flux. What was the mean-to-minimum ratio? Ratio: 1.01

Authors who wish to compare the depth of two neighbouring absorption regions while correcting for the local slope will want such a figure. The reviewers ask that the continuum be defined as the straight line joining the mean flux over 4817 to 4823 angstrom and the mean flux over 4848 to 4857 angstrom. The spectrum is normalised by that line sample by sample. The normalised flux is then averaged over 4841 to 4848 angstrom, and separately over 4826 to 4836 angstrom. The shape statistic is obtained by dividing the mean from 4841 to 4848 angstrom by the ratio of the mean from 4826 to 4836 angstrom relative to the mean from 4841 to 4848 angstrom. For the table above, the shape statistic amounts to 0.94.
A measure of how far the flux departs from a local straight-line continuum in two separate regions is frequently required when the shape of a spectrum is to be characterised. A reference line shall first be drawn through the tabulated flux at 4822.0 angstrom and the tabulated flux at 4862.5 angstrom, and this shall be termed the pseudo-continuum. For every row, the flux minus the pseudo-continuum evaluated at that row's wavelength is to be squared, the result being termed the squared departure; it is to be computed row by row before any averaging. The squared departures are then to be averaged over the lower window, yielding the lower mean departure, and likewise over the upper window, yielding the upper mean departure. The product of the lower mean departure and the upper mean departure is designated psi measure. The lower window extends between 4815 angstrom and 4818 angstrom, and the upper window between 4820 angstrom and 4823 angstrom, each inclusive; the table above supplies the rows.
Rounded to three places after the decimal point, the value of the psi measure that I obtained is 0.000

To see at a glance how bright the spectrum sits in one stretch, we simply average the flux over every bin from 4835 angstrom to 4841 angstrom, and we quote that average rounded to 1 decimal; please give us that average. 20.4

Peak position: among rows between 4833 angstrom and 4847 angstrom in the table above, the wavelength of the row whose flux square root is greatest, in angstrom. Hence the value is 4838.5 angstrom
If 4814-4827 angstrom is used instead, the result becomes 4820.5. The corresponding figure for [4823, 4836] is 4823.5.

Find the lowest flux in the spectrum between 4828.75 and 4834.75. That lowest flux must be 19.87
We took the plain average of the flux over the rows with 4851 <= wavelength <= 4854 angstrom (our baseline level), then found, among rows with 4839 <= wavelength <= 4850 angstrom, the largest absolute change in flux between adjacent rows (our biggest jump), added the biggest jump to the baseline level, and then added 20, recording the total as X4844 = 41.5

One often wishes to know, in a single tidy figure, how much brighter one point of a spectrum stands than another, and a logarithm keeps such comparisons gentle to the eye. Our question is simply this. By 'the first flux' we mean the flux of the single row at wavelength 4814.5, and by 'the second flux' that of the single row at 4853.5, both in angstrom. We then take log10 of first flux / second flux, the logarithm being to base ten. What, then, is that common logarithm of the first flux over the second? -0.015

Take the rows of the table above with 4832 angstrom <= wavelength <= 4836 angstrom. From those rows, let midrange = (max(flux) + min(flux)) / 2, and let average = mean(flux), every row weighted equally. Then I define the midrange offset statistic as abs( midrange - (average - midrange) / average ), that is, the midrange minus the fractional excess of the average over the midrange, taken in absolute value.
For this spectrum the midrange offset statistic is 20.0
